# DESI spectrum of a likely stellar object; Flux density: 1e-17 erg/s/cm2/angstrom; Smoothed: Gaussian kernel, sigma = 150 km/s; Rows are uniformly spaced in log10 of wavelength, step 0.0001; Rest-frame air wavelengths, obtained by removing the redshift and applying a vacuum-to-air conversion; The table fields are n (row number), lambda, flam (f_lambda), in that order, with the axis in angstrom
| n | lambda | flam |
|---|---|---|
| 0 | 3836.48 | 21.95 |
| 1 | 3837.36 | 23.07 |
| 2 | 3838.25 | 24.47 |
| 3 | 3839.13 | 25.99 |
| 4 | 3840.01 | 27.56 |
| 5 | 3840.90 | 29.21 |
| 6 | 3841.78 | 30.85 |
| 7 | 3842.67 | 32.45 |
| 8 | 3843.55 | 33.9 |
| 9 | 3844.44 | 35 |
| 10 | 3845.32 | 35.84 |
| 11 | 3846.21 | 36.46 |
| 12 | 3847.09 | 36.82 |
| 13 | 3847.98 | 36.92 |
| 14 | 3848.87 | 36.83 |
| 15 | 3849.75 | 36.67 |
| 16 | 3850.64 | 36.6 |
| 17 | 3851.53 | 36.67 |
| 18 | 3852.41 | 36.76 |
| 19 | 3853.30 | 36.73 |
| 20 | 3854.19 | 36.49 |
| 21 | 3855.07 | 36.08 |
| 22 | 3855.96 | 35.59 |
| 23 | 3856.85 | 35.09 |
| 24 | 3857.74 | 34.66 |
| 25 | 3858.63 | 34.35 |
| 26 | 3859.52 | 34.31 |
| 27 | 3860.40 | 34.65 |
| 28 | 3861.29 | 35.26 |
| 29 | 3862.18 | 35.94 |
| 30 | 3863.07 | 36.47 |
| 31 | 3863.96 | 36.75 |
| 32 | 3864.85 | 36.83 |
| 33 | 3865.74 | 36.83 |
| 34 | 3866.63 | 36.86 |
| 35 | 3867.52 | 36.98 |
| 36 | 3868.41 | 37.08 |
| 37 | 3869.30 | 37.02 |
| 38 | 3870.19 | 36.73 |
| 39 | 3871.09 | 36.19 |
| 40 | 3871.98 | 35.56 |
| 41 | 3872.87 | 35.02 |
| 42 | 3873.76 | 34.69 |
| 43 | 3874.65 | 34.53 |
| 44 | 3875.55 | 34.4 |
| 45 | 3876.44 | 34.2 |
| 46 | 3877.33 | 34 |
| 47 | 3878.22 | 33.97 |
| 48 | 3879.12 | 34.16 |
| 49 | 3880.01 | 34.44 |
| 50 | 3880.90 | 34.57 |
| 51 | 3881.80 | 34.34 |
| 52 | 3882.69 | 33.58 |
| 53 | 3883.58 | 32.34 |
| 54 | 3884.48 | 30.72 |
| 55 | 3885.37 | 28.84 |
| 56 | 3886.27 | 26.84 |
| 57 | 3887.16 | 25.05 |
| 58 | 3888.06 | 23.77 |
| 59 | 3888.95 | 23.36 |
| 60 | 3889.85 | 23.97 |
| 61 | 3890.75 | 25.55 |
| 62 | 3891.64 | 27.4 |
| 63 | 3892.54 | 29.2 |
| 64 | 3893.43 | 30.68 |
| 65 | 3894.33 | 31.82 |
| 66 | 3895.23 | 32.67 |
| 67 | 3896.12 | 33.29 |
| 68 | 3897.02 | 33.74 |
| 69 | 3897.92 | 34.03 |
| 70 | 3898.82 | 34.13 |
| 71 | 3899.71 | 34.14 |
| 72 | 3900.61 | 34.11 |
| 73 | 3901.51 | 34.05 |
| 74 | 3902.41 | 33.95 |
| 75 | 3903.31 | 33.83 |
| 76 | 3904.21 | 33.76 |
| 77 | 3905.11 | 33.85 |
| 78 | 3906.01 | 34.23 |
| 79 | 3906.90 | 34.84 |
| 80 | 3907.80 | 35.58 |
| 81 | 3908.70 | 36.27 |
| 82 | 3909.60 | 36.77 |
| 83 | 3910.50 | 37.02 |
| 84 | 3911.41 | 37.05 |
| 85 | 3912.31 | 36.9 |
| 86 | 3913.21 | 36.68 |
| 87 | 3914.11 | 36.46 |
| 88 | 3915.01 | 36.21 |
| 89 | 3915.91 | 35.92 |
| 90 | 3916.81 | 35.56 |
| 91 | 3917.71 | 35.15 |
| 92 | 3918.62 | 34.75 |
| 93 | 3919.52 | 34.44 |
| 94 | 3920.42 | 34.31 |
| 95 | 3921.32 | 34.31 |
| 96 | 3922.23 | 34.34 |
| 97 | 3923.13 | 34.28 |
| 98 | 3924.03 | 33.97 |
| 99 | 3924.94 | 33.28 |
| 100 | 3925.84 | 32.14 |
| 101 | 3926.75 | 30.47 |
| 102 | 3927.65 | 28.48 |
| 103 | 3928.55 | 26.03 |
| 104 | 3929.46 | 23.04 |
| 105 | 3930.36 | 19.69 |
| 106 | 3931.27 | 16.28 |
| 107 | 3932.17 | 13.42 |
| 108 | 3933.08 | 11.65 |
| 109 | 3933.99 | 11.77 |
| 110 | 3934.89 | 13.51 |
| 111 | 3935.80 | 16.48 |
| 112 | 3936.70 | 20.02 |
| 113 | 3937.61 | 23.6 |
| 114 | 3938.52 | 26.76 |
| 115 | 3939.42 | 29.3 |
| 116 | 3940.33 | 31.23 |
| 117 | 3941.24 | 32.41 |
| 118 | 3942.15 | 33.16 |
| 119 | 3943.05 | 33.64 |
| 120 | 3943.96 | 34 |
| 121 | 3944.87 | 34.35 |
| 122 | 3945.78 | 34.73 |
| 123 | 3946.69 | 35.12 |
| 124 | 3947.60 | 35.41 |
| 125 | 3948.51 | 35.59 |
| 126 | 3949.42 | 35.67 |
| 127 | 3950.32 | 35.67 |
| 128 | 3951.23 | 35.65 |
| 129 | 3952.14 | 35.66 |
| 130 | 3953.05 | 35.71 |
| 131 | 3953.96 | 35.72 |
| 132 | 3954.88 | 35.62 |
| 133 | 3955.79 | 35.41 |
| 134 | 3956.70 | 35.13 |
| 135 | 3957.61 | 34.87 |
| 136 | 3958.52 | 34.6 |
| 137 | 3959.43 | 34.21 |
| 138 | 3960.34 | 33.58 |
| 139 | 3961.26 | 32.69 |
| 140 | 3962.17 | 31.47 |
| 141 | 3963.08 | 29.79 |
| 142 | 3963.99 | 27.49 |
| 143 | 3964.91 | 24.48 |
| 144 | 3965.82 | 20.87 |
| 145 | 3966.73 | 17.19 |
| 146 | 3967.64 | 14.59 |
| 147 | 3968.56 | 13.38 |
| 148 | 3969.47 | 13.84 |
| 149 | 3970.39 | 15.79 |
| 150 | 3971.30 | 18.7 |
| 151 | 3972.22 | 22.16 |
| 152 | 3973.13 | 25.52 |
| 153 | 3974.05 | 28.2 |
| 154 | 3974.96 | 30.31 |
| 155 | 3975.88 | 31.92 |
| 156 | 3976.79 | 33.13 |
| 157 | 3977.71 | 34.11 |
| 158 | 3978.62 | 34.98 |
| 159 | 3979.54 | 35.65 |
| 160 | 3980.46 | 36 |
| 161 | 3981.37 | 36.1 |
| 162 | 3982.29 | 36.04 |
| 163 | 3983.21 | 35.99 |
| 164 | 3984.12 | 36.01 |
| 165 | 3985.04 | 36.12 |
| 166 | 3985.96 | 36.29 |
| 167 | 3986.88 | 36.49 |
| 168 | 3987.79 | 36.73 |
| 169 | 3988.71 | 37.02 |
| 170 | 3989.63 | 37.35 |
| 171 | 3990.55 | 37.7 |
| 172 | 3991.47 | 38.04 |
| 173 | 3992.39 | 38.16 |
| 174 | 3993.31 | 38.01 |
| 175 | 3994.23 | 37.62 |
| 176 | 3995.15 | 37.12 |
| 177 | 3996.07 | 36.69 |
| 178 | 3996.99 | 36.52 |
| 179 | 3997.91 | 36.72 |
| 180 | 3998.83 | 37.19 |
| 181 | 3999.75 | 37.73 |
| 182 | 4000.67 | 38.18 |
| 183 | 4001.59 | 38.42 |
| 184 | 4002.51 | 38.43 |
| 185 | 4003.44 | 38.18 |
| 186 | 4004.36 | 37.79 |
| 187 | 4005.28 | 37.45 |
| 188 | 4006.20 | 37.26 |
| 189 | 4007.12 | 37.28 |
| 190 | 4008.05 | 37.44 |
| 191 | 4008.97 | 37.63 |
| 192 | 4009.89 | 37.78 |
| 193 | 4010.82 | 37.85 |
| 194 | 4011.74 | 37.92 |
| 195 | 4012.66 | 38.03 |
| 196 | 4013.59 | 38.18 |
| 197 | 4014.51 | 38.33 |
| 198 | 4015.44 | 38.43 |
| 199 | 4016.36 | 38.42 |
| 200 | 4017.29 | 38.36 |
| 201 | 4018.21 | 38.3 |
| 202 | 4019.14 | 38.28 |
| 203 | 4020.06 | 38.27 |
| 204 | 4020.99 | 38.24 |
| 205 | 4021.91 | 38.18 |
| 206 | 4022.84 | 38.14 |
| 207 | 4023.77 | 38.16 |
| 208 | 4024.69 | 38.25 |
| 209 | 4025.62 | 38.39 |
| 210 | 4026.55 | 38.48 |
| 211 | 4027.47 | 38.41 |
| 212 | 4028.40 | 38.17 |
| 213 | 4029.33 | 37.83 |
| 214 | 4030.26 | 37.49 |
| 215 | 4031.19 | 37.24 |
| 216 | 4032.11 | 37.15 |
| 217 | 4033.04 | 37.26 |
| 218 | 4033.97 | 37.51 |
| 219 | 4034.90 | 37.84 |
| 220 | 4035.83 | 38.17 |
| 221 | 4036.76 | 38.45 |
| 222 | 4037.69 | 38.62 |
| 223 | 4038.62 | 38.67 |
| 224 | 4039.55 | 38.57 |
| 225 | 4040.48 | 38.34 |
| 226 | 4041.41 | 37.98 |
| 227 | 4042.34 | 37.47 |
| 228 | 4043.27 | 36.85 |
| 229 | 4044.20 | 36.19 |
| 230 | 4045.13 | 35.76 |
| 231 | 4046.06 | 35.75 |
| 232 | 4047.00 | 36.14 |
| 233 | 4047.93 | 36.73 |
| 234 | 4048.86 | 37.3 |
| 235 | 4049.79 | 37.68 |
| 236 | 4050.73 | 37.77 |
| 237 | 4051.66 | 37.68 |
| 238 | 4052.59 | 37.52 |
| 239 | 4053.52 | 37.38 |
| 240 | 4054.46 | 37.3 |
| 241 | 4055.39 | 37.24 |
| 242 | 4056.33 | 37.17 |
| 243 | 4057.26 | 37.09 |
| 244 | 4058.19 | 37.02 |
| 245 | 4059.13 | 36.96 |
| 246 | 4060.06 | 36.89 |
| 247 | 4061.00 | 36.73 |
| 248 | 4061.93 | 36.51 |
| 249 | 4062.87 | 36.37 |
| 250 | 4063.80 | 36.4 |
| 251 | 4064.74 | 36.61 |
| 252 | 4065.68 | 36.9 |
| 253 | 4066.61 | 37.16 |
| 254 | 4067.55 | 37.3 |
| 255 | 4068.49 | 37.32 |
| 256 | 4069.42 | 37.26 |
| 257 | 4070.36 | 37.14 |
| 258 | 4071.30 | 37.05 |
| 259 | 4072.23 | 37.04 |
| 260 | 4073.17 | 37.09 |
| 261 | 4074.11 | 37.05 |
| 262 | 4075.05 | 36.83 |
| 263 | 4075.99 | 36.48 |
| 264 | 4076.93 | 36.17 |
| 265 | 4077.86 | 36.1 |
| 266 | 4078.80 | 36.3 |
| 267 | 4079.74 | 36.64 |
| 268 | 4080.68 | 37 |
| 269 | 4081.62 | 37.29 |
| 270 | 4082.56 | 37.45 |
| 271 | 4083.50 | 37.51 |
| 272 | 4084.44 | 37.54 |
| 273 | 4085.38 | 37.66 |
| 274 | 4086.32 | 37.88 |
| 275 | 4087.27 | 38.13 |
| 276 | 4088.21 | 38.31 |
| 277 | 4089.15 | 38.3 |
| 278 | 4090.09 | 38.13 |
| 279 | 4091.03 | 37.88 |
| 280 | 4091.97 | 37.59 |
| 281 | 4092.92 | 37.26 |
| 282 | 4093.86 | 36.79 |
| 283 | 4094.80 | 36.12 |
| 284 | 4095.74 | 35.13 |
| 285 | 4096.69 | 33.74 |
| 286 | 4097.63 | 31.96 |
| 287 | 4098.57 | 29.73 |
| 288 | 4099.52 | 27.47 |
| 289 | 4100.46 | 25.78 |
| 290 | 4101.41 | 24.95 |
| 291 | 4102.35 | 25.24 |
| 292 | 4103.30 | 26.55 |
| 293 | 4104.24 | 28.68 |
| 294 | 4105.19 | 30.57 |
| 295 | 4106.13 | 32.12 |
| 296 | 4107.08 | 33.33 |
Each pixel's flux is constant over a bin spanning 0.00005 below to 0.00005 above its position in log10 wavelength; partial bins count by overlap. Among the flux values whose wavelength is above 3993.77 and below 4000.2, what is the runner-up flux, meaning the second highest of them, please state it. 37.62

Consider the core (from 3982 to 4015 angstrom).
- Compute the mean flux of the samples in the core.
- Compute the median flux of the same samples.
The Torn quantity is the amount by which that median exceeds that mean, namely 0.15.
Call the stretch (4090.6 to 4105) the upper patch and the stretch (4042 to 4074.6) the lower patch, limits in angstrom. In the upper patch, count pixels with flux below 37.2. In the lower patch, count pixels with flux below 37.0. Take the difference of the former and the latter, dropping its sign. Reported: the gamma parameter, 2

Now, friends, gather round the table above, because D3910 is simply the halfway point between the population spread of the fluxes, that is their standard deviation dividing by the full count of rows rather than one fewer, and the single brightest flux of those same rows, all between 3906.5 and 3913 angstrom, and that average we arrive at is 18.9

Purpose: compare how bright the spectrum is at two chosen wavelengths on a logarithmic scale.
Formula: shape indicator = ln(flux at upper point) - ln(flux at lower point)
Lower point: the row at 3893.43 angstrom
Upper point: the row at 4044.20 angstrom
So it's 0.17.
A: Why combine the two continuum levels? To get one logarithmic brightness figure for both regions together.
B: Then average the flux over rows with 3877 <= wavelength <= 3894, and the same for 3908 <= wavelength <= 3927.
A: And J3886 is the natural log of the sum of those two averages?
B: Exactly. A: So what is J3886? 4.17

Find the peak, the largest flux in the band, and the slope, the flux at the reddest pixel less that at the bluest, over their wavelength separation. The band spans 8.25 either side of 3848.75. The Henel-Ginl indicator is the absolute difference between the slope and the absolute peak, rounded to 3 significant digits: 36.6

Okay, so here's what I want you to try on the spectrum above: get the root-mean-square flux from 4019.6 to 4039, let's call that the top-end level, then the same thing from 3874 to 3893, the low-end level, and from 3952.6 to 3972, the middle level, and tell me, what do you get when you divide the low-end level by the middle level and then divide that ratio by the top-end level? 0.028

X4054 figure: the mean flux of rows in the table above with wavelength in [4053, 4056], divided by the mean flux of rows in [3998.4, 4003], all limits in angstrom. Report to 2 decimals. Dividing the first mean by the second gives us 0.98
